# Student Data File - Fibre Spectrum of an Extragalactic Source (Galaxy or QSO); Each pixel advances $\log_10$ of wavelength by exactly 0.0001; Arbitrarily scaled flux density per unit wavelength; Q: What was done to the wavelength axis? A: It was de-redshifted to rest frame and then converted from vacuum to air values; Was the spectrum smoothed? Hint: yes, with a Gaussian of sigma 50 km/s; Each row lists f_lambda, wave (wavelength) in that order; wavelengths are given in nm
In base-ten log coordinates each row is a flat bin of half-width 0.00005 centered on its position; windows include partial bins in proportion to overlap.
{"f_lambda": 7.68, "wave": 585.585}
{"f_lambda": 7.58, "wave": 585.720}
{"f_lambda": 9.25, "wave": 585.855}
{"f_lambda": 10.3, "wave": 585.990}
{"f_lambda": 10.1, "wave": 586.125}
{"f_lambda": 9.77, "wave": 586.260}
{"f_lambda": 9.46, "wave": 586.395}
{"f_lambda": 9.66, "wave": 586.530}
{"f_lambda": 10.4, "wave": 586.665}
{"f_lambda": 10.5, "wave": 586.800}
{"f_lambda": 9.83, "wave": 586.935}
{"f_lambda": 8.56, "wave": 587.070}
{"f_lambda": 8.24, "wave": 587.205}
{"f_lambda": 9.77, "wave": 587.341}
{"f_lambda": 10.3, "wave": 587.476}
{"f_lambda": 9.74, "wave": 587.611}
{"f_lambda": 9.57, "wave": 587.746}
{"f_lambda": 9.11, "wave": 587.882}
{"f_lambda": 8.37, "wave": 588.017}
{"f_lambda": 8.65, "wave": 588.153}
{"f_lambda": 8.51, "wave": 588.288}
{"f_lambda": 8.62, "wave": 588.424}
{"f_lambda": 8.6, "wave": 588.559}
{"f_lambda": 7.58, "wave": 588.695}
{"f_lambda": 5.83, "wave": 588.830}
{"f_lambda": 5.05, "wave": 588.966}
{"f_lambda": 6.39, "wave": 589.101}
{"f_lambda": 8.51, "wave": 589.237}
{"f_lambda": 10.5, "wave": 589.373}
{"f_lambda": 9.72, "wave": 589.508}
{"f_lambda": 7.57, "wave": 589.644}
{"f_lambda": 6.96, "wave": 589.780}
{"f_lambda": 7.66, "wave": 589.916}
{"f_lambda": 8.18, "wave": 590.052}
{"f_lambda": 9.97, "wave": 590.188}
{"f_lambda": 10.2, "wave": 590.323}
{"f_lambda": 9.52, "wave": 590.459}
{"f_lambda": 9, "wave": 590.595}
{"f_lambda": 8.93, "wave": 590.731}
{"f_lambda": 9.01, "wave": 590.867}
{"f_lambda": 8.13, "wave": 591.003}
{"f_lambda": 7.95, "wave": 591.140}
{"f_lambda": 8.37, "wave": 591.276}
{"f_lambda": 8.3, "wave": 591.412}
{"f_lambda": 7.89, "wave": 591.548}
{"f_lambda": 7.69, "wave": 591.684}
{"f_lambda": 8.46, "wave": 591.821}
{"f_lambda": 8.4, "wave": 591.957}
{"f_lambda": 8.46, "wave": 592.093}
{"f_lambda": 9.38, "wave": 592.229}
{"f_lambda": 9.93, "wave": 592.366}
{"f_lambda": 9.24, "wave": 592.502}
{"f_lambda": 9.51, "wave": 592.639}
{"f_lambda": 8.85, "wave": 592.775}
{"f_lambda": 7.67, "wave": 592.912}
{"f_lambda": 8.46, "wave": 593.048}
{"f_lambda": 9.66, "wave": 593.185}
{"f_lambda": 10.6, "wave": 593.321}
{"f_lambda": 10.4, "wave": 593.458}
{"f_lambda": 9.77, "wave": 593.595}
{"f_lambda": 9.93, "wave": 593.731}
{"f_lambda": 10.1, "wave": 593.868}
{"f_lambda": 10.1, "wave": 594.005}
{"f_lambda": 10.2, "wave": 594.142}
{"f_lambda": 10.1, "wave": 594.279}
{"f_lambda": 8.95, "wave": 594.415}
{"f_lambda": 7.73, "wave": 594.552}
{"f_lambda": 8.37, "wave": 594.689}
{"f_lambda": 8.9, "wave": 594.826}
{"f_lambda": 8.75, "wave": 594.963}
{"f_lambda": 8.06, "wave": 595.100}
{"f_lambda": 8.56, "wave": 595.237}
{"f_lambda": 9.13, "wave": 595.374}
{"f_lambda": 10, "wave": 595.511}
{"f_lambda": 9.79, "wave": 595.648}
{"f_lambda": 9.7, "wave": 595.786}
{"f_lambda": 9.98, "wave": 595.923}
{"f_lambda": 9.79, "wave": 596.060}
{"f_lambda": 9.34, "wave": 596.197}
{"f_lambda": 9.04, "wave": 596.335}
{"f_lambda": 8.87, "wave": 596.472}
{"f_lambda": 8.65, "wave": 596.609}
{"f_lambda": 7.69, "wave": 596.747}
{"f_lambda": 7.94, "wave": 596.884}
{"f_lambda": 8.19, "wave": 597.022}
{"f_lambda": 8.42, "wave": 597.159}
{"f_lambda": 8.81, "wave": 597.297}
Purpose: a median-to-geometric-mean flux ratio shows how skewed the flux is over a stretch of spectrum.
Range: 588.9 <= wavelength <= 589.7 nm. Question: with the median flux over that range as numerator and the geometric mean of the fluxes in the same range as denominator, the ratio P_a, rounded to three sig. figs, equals 1.04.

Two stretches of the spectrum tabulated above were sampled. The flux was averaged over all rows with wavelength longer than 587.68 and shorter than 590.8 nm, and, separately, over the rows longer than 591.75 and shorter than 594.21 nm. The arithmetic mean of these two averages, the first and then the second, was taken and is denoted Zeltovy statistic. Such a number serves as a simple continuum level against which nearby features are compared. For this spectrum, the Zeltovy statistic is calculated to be 8.89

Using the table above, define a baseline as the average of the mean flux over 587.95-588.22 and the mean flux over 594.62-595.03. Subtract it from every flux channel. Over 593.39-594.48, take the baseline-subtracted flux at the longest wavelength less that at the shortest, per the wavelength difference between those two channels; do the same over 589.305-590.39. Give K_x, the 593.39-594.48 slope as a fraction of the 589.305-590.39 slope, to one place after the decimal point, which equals 4.8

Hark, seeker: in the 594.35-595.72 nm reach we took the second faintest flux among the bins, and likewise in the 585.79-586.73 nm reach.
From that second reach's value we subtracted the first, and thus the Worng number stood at 1.4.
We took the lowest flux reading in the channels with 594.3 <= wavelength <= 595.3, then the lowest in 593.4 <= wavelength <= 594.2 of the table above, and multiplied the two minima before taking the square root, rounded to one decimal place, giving 8.7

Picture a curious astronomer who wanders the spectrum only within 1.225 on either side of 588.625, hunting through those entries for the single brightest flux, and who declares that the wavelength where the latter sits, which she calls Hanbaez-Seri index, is 589.373 nm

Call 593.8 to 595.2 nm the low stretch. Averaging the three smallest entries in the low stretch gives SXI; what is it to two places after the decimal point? 8.05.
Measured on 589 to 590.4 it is 6.97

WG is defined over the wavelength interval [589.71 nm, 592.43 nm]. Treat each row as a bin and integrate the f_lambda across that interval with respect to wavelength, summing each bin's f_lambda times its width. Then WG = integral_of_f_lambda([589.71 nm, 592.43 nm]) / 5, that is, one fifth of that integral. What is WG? 4.69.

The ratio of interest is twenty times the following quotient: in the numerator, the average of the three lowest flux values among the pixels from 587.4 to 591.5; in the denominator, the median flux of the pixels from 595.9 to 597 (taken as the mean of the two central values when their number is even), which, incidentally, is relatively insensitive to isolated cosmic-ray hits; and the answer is 13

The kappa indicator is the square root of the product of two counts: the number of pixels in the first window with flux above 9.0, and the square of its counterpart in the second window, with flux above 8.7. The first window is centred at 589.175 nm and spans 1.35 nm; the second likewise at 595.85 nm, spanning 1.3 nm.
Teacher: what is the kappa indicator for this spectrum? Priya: 13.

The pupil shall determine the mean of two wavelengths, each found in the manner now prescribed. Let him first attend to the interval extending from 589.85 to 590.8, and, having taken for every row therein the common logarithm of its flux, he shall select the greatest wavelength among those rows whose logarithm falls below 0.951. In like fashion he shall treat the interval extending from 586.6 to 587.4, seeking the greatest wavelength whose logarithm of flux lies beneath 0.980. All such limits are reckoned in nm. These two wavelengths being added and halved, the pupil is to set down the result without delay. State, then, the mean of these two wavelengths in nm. 588.97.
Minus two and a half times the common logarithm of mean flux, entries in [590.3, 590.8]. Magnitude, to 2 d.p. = -2.43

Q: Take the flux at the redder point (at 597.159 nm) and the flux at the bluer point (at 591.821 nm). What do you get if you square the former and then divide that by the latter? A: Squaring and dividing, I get 8.4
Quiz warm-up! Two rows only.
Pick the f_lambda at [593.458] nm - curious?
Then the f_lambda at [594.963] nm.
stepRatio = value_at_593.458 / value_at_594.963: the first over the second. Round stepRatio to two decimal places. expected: 1.19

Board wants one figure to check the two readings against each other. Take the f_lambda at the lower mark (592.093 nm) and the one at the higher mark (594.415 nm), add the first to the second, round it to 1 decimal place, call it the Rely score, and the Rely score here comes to 17.4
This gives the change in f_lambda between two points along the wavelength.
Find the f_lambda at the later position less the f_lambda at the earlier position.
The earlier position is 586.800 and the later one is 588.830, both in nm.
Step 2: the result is -4.7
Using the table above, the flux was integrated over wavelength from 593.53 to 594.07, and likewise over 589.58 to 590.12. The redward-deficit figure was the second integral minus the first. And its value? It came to -1.3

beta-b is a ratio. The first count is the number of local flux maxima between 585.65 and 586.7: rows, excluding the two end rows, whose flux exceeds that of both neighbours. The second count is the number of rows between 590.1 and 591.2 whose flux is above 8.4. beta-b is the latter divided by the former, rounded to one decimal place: 6.0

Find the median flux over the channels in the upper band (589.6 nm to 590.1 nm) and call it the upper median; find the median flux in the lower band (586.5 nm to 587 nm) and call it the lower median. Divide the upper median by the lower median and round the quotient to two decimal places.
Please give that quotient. 0.75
